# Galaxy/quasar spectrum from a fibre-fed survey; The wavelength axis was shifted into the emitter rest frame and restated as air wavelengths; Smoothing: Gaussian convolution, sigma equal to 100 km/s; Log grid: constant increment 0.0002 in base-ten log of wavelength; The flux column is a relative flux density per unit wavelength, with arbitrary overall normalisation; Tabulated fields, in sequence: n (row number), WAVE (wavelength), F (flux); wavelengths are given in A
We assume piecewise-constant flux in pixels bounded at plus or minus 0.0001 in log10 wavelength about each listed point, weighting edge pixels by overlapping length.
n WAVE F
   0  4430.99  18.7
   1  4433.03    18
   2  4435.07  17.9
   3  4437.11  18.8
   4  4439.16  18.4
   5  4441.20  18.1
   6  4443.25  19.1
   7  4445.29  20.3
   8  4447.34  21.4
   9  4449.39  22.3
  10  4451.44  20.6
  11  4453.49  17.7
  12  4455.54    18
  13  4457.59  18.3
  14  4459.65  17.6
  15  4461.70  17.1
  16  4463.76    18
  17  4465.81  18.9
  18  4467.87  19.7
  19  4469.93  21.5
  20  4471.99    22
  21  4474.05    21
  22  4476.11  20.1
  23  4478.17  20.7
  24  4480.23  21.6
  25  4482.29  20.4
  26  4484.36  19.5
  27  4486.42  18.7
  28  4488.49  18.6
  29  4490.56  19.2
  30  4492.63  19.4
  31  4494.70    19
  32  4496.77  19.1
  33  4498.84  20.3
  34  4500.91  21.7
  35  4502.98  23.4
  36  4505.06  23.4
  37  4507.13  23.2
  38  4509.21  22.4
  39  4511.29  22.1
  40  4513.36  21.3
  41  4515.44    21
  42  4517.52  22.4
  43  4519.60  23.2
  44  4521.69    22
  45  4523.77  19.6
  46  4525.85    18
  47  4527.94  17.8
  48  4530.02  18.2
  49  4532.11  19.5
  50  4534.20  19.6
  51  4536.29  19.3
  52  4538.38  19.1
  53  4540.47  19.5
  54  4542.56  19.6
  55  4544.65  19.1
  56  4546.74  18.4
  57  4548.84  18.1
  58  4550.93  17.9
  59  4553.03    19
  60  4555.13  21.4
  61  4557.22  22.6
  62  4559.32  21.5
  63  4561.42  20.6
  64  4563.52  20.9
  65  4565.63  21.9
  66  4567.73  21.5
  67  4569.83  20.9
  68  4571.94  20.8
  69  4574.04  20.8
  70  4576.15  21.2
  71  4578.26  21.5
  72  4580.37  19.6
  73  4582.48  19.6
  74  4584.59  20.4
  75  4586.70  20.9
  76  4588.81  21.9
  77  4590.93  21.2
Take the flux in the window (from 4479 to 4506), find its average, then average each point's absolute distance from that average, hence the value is 1.4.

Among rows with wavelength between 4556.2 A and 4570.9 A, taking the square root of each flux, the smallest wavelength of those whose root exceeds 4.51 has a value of 4557.22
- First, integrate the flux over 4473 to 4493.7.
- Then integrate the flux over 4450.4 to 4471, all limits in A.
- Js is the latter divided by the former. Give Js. 0.94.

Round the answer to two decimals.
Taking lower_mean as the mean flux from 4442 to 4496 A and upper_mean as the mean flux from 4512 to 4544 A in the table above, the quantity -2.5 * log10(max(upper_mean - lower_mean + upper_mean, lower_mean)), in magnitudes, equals -3.27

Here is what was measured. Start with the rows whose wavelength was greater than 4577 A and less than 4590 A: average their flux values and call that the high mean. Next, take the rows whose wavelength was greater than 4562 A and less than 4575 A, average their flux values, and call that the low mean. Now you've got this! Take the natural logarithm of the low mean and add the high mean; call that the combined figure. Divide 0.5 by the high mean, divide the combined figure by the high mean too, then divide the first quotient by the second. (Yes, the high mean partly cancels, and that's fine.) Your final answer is 0.0211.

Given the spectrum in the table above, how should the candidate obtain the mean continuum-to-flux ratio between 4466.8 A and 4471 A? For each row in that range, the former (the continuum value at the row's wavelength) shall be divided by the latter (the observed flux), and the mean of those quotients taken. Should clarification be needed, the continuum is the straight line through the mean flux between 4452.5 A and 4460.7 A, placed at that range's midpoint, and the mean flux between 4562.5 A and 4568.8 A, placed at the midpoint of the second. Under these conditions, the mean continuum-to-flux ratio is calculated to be 0.89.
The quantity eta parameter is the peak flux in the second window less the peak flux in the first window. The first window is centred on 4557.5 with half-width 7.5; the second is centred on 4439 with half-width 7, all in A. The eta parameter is -2.3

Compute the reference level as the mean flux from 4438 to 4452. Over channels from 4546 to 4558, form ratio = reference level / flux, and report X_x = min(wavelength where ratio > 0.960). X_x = 4546.74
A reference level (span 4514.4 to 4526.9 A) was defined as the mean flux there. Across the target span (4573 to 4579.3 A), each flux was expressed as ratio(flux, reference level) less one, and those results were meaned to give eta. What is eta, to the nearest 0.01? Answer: 0.01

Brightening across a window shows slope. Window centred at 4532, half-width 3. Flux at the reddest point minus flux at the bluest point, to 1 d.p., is 1.4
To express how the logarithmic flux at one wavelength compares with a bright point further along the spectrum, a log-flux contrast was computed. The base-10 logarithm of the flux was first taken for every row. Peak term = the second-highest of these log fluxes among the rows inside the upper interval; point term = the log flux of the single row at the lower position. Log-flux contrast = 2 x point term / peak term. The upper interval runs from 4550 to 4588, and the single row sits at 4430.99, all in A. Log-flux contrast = 1.90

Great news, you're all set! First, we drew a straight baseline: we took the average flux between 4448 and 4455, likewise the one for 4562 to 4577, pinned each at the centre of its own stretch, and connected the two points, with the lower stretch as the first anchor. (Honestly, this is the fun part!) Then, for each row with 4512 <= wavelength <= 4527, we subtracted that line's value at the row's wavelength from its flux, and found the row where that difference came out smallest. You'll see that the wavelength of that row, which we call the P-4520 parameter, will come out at 4525.85 A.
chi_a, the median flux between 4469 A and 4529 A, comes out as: 21.0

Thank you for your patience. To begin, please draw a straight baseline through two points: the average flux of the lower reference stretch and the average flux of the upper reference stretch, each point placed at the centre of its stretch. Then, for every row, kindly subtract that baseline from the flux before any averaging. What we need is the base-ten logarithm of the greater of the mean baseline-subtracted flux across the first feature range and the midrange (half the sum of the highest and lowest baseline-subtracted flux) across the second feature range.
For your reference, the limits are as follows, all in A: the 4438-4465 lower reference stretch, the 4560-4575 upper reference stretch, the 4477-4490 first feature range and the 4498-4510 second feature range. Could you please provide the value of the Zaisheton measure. 0.3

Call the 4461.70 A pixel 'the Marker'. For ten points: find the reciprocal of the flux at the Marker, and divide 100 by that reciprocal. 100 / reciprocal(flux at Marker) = 1710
